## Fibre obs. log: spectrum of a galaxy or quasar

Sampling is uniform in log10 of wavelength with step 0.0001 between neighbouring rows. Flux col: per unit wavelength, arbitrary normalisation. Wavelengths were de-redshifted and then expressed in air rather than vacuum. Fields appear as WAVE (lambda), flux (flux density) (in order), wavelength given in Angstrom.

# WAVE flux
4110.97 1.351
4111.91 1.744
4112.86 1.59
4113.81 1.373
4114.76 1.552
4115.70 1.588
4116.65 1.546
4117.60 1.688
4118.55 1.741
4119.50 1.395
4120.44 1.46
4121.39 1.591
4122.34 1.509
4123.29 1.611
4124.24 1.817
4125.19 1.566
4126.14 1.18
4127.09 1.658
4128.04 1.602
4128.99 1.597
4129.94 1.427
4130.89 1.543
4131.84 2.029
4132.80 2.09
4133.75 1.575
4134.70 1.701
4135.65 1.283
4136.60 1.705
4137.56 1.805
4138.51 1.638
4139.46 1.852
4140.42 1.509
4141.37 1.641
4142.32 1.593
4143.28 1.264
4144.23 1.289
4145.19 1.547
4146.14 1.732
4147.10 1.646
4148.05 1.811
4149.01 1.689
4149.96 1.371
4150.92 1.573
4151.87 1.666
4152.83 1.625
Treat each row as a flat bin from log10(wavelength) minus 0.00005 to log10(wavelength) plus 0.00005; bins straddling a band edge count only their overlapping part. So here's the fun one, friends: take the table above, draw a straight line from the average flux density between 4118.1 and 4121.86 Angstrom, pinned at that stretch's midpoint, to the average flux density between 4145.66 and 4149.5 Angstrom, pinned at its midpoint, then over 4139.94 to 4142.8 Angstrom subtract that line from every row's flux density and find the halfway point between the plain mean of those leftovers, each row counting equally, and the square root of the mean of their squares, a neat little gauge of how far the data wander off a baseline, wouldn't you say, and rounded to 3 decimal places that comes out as 0.006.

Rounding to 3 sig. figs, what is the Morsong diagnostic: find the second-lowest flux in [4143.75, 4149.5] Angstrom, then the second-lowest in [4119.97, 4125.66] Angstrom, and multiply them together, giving 2.33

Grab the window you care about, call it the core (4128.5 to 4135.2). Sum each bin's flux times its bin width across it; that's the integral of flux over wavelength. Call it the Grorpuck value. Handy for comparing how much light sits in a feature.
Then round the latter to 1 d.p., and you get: 11.4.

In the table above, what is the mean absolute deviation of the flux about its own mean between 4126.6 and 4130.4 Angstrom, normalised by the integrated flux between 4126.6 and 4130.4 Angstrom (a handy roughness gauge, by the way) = 0.012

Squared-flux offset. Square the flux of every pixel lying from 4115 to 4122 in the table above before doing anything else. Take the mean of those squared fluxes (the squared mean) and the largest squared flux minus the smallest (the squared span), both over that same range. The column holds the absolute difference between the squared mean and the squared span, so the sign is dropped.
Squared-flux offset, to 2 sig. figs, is 1.4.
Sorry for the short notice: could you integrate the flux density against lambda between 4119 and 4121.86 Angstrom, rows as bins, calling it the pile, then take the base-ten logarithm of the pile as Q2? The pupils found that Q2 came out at 0.63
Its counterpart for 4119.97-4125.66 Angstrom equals 0.96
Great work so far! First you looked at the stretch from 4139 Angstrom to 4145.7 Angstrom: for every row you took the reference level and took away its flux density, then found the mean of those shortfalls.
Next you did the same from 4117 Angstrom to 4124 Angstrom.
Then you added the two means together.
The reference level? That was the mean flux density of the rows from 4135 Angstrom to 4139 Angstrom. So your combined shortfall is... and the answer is 0.12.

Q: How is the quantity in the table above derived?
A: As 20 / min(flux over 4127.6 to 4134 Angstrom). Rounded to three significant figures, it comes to 14.0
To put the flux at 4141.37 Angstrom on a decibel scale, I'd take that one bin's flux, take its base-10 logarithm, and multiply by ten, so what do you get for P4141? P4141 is 2.15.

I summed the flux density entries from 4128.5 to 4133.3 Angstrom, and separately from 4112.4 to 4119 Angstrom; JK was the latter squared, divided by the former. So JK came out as 14.1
